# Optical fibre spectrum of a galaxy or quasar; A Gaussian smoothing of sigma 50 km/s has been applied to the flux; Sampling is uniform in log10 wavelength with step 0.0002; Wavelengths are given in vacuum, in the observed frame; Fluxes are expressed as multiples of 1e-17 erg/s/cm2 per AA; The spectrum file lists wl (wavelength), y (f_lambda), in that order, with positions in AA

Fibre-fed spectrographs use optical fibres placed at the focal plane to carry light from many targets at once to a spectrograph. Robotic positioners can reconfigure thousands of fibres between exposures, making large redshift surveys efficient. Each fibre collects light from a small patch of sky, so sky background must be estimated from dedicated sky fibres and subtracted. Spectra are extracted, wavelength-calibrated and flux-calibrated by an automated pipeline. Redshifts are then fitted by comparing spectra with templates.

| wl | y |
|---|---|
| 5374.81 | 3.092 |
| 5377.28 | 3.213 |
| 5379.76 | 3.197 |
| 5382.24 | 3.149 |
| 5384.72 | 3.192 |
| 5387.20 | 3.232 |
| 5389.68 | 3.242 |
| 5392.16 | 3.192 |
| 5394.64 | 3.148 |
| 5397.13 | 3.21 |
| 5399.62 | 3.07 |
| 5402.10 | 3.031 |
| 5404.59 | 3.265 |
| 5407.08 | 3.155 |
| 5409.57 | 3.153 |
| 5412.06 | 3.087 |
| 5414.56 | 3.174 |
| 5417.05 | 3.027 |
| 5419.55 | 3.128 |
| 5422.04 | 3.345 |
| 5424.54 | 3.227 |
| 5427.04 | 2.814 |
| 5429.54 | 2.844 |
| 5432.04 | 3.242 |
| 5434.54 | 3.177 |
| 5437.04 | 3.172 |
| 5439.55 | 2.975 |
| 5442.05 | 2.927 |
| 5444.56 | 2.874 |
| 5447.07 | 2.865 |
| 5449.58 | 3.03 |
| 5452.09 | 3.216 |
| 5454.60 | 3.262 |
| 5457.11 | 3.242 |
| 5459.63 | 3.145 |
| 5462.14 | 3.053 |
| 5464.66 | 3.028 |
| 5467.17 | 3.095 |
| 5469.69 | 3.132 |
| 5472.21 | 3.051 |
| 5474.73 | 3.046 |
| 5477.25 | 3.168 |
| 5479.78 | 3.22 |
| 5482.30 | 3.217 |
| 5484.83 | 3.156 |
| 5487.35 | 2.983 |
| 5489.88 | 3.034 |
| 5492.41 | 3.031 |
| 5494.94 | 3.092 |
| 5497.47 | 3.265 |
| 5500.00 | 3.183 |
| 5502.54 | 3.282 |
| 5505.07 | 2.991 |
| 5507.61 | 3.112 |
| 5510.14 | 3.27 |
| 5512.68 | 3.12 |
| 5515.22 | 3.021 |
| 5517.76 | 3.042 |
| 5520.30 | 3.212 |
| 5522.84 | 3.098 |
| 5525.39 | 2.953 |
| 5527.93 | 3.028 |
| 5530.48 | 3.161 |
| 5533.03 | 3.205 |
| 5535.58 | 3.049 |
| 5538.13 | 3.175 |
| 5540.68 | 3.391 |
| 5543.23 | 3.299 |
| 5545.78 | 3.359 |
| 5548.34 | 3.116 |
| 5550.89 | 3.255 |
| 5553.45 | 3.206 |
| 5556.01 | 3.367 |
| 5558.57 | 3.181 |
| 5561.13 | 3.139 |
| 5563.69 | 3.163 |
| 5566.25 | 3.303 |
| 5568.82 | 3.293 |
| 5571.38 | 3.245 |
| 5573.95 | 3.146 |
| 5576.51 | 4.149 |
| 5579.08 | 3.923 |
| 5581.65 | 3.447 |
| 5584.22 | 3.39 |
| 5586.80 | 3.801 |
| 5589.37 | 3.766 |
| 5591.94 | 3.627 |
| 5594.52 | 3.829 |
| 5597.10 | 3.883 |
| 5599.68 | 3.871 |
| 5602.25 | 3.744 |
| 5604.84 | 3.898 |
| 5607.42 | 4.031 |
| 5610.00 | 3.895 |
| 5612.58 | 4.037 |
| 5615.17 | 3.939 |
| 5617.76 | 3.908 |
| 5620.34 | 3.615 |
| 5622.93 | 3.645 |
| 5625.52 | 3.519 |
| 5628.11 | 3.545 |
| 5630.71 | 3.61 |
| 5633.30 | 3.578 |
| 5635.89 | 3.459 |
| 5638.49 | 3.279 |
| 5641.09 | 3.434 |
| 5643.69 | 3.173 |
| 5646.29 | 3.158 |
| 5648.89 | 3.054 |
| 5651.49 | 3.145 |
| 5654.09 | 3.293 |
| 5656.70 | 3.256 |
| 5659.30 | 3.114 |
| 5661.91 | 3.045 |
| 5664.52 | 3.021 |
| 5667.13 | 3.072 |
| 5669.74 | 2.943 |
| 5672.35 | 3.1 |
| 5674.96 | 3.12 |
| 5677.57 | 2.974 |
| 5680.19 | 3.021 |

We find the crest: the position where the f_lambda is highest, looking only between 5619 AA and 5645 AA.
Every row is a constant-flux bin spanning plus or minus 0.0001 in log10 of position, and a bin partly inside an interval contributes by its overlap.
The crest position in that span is 5622.93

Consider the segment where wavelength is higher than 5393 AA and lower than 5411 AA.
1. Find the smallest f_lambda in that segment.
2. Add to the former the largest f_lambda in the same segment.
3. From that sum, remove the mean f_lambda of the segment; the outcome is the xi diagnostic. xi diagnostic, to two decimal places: 3.15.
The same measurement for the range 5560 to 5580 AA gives 3.87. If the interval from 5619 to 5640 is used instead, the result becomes 3.39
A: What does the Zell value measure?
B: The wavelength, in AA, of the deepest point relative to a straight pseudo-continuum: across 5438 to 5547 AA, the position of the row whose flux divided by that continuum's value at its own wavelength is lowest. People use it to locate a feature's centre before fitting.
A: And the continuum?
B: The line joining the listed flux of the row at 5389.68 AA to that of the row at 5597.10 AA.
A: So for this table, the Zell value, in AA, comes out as 5525.39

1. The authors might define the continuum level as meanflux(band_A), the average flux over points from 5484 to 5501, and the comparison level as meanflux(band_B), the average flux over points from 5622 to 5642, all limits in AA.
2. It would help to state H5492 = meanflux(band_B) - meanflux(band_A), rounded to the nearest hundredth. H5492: 0.40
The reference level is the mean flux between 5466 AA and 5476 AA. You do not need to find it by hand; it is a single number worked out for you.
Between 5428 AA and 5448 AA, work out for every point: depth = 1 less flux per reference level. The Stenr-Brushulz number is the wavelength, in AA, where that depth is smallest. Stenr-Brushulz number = 5432.04 AA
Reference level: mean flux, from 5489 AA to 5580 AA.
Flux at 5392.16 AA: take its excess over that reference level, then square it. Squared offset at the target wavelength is 0.00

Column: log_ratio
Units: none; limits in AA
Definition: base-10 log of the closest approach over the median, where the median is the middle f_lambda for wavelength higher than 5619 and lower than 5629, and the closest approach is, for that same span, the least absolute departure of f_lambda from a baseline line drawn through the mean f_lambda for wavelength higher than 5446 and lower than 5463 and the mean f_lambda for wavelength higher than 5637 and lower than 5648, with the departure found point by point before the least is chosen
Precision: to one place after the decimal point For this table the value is -1.1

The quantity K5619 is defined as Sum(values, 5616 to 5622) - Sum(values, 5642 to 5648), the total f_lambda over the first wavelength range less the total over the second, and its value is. 1.2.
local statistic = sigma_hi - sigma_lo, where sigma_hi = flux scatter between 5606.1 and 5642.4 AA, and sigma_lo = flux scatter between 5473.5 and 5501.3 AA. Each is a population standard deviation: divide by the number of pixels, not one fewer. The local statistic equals 0.14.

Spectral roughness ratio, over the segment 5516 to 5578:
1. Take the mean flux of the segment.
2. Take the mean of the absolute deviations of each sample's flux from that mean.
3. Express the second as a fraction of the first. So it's 0.041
